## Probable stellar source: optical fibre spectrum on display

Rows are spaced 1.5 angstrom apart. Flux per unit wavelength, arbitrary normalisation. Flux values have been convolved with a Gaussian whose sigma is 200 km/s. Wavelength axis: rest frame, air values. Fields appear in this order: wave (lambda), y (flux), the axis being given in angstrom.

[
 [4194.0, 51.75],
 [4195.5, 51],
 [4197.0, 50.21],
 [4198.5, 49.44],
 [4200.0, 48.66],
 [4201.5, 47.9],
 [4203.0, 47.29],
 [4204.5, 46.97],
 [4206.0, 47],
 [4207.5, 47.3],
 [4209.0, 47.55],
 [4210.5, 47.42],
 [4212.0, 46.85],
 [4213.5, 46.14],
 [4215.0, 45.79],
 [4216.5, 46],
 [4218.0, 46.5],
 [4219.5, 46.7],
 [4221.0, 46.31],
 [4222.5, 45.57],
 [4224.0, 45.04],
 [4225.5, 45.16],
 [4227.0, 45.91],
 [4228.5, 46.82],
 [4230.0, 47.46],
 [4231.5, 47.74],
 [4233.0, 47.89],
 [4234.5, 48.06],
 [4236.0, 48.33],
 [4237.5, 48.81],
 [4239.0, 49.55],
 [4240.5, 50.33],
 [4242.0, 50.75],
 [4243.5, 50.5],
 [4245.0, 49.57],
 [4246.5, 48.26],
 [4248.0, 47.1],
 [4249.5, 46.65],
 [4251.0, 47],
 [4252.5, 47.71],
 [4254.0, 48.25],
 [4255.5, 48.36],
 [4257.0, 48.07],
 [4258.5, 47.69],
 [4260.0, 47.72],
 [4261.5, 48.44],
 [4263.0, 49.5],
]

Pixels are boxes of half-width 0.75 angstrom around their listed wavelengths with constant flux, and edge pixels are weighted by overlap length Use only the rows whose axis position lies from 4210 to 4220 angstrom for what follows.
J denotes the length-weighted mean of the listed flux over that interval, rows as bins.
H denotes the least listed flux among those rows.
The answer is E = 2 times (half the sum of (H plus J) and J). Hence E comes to 139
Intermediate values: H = 45.79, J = 46.5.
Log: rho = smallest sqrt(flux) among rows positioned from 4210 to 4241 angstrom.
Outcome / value 6.71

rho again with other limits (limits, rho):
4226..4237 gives 6.78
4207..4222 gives 6.77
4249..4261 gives 6.83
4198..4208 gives 6.85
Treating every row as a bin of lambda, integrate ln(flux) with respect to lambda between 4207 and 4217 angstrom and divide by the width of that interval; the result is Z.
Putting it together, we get 3.84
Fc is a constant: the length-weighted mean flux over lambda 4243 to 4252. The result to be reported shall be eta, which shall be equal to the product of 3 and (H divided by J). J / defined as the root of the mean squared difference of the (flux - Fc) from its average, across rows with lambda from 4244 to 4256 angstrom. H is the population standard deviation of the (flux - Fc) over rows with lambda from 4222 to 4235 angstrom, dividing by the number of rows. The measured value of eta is 3.9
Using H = 1.15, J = 0.89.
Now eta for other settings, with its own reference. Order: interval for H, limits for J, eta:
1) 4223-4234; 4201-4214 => 7.1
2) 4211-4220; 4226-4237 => 1.5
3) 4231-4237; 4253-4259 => 2.6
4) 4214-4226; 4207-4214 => 3.3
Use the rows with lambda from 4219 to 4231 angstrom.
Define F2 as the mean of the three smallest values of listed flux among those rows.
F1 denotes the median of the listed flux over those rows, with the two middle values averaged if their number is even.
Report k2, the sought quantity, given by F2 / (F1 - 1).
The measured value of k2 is 1.00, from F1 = 46.1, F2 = 45.3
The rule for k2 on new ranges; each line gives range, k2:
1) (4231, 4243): 1.01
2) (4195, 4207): 1.00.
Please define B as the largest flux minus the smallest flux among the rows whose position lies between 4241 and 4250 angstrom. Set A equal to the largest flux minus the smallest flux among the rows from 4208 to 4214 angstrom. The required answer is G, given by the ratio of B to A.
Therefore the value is 2.9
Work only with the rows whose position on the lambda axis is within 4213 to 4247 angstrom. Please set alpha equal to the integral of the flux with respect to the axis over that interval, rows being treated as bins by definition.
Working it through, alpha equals 1616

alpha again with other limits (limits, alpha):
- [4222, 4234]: 558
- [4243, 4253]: 481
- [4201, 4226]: 1164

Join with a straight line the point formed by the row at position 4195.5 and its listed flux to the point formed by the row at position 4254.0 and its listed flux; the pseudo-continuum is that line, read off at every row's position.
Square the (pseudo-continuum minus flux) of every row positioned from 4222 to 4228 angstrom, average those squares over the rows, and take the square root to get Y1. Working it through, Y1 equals 4.2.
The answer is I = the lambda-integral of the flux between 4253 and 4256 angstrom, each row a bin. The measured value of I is 145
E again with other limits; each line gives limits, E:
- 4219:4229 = 137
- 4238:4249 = 146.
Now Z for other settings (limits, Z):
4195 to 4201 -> 3.91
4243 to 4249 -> 3.89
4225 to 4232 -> 3.84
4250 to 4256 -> 3.87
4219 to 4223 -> 3.83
